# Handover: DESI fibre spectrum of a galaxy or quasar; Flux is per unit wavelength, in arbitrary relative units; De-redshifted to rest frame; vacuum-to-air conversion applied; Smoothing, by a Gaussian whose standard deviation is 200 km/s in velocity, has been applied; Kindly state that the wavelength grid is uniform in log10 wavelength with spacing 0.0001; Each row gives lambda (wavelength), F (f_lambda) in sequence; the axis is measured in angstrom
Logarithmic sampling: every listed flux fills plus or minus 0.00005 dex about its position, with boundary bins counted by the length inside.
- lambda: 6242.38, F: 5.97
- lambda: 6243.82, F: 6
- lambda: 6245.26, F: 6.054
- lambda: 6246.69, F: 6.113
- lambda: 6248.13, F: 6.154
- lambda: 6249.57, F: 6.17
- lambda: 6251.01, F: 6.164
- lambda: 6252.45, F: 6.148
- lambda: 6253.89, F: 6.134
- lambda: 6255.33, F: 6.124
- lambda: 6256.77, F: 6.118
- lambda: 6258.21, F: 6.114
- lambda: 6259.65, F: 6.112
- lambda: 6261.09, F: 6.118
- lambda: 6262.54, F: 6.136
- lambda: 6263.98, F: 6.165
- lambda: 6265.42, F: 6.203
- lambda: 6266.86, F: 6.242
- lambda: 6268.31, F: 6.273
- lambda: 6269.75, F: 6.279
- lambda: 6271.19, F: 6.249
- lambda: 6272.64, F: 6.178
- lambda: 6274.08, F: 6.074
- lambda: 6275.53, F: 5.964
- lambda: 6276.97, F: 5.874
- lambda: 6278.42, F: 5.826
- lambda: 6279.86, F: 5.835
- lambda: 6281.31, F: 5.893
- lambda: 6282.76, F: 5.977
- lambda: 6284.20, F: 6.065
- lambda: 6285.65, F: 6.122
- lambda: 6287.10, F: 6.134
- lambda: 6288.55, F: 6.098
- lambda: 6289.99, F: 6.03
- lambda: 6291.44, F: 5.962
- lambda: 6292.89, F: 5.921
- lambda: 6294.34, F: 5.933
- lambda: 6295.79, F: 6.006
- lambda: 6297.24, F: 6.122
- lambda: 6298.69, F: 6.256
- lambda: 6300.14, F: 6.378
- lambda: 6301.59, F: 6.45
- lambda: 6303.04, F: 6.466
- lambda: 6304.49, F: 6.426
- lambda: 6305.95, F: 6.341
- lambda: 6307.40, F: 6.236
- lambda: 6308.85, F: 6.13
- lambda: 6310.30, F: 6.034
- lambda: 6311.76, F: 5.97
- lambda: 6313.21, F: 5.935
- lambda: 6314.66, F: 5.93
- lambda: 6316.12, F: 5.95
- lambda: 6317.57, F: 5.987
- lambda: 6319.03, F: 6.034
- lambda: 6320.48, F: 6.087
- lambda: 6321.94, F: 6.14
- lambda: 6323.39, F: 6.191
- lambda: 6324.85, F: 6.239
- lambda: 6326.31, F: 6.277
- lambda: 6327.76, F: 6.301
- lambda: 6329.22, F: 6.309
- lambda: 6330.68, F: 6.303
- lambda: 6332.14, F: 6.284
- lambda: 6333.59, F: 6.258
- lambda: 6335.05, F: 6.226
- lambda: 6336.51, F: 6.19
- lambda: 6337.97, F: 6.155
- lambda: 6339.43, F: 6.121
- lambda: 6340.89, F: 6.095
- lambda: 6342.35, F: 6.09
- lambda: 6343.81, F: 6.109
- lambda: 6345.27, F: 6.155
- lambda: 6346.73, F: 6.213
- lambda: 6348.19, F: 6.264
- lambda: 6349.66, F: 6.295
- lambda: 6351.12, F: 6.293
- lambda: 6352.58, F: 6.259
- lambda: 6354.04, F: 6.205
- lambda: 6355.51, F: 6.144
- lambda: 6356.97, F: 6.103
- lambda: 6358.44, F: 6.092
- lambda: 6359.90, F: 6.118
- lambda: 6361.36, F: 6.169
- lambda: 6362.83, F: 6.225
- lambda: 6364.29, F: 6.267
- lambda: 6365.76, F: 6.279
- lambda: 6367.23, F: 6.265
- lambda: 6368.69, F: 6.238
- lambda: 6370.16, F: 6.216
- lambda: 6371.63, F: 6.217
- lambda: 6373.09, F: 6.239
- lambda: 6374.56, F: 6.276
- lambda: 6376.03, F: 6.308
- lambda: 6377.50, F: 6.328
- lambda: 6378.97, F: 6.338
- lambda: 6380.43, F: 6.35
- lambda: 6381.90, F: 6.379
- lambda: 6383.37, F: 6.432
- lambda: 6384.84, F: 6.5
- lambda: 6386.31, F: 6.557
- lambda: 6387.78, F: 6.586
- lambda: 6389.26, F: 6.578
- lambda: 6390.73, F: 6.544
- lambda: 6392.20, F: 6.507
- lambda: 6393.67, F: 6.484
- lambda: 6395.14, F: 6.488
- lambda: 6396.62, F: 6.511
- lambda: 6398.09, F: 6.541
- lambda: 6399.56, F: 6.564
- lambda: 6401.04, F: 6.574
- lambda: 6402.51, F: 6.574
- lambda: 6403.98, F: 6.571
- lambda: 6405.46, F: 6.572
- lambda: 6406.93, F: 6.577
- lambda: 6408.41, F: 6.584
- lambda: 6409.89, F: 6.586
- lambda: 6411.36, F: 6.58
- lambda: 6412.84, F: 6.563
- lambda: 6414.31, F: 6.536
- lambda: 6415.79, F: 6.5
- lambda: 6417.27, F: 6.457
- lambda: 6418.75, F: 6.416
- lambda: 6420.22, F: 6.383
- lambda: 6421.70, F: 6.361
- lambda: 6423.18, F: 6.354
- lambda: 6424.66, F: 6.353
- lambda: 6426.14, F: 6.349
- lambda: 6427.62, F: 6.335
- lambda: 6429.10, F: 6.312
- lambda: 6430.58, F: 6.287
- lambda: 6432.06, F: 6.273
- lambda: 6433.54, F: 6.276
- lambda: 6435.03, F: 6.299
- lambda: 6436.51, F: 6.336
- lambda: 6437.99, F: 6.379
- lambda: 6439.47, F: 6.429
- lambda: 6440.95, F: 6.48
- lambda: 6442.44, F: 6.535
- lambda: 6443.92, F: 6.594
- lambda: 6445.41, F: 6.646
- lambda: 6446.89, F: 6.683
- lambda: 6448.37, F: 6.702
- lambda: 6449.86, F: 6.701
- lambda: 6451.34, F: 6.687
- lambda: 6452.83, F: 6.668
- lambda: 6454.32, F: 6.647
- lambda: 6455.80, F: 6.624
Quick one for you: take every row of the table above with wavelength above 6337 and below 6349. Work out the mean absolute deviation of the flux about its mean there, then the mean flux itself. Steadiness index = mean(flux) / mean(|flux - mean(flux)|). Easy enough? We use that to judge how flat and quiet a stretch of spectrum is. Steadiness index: 132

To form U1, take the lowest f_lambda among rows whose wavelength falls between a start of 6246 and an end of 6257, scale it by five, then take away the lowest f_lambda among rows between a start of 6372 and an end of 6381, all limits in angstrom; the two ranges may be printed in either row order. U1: 24.3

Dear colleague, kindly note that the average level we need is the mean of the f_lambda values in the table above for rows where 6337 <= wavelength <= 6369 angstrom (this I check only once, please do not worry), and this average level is 6.19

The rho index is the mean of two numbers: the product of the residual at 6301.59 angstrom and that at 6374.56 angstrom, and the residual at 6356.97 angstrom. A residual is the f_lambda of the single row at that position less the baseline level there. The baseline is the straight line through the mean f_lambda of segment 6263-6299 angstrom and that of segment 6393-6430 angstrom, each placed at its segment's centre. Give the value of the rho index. -0.12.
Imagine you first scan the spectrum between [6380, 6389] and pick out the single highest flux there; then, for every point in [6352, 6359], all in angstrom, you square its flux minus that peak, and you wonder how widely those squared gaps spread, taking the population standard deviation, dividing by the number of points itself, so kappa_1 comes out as 0.05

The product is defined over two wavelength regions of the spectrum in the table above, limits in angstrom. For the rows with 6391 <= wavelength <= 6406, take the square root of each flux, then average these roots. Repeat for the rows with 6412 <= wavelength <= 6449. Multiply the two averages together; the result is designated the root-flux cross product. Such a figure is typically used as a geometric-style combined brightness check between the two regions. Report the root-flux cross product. 6.49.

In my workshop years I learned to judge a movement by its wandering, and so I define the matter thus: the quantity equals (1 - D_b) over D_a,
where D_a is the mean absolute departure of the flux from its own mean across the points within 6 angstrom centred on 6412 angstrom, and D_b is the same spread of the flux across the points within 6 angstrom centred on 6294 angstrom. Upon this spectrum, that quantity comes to 58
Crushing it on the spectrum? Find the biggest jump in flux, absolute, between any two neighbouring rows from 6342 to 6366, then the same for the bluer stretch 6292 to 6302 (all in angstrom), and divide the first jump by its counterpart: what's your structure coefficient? 0.46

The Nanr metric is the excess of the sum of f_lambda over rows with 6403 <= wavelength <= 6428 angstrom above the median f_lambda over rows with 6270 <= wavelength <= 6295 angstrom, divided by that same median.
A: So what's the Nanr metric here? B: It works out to 17.4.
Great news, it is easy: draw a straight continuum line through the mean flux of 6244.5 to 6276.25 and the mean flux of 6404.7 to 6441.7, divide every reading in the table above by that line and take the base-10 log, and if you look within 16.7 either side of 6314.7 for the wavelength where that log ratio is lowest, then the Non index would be 6314.66 angstrom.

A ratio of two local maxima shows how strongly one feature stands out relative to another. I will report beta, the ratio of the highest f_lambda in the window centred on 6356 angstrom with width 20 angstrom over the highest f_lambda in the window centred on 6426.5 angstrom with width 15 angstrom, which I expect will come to 0.99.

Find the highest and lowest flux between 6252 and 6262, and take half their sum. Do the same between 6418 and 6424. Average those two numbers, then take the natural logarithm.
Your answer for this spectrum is 1.83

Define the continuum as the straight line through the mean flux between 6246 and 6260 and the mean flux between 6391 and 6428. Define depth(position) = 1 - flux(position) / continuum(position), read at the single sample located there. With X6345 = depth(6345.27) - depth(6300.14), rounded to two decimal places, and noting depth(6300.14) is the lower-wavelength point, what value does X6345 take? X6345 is 0.05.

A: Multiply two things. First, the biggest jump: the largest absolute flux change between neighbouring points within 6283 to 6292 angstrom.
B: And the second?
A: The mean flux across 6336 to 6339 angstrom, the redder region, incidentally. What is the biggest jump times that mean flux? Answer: 0.42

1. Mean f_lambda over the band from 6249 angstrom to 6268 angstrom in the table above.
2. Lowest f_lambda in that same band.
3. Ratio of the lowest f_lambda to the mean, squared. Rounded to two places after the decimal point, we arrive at 0.99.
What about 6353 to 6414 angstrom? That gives 0.91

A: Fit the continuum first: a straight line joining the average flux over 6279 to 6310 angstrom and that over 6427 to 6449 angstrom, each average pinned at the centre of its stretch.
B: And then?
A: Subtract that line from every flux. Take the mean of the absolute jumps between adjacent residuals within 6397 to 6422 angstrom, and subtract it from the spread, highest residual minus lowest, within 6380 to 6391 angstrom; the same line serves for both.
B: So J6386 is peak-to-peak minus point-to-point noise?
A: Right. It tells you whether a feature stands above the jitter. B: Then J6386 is 0.202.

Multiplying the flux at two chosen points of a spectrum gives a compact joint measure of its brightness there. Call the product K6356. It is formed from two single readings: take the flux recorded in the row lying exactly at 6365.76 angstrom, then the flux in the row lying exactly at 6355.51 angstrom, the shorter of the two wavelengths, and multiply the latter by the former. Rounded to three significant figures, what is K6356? 38.6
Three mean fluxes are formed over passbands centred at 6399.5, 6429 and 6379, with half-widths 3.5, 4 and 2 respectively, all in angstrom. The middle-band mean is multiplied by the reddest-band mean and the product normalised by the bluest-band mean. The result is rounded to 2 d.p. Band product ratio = 6.52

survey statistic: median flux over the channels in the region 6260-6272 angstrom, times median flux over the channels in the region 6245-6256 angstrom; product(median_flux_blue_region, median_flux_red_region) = 38.2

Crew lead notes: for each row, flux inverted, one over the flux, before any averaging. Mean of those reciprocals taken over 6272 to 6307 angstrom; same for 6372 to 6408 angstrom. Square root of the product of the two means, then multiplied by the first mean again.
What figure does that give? 0.0261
